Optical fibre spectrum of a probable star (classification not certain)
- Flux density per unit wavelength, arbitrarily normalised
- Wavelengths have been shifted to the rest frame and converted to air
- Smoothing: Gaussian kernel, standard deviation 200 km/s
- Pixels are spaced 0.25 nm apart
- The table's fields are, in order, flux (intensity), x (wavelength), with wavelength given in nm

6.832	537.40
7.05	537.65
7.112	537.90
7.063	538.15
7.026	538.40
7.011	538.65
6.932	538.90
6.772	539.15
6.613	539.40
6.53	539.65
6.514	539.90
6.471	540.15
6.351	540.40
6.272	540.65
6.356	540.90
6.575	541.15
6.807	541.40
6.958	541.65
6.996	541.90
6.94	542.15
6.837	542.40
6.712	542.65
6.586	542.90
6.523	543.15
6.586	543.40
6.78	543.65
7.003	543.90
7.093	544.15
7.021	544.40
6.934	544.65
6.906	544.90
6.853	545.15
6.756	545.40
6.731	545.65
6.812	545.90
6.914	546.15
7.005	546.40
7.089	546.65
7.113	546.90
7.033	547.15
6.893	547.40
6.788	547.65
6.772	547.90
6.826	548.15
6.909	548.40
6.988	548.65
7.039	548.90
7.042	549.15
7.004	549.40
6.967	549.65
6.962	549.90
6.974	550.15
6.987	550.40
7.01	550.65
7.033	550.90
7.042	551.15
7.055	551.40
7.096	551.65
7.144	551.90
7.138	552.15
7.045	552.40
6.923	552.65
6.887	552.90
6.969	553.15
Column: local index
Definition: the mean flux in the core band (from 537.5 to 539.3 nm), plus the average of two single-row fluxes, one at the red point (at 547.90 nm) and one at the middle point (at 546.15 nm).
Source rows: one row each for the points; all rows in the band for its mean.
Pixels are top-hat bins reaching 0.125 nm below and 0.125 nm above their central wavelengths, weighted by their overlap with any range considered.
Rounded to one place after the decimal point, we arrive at 13.8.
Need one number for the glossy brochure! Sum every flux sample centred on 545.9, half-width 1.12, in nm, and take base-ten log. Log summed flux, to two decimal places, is 1.79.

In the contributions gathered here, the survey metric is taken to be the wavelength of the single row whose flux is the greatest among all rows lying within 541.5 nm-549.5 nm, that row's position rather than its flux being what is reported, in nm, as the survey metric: 546.90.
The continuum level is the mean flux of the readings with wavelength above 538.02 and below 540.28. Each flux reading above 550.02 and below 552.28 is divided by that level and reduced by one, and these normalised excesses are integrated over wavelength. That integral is 0.094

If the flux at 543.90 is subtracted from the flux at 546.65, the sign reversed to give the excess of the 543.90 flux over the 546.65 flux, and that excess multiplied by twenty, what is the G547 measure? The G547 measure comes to -2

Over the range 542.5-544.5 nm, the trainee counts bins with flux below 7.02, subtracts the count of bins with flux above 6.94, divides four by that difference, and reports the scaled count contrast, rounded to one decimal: 1.3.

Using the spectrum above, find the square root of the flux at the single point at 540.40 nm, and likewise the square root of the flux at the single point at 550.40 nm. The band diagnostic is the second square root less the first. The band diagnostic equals 0.12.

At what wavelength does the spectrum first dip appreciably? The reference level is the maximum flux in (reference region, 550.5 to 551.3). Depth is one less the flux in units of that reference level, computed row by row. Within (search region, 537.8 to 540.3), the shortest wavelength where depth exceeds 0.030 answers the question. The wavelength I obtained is 539.15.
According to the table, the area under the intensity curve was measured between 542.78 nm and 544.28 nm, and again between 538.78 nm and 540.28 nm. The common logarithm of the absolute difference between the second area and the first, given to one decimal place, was -0.7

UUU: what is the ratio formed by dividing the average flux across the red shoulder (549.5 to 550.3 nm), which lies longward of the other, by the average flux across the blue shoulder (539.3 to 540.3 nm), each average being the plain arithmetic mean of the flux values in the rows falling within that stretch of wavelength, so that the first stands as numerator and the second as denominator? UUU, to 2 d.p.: 1.07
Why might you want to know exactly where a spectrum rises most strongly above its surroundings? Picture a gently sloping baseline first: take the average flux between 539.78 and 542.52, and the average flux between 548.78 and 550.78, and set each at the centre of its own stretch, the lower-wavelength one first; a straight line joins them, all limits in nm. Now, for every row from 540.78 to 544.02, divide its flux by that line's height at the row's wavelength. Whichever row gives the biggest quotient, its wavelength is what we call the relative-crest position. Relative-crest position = 541.90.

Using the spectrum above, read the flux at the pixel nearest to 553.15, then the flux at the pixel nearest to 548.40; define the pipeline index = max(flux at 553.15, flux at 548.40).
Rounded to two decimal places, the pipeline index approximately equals 6.97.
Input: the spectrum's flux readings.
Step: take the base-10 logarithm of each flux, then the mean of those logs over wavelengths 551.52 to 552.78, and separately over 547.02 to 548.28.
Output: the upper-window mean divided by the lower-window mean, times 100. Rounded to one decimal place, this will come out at 101.5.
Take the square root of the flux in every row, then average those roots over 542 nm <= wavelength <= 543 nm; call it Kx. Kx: 2.60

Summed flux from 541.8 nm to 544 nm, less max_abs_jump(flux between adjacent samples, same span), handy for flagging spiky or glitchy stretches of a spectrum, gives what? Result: 61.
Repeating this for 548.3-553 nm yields 133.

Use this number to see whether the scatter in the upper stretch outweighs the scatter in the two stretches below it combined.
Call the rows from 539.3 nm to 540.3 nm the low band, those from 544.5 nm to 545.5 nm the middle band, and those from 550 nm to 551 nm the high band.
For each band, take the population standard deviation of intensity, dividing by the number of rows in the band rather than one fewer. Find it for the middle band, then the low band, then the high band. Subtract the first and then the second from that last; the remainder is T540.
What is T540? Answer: -0.10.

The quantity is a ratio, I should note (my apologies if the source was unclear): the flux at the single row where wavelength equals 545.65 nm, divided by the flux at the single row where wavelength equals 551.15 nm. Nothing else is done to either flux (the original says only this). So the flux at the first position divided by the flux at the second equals 0.96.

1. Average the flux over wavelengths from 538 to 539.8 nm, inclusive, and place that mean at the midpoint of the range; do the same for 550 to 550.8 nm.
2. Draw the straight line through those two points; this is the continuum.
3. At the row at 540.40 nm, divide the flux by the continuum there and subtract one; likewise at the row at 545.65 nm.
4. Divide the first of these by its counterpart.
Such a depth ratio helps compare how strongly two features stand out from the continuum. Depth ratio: 2.6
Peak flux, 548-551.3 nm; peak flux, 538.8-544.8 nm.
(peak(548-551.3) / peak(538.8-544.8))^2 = 0.99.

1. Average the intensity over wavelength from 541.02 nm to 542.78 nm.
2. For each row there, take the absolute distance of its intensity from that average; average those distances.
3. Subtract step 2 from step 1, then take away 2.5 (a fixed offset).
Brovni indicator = 4.2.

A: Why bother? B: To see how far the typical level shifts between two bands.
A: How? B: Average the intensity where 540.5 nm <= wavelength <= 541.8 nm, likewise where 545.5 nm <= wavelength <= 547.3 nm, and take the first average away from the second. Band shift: 0.36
